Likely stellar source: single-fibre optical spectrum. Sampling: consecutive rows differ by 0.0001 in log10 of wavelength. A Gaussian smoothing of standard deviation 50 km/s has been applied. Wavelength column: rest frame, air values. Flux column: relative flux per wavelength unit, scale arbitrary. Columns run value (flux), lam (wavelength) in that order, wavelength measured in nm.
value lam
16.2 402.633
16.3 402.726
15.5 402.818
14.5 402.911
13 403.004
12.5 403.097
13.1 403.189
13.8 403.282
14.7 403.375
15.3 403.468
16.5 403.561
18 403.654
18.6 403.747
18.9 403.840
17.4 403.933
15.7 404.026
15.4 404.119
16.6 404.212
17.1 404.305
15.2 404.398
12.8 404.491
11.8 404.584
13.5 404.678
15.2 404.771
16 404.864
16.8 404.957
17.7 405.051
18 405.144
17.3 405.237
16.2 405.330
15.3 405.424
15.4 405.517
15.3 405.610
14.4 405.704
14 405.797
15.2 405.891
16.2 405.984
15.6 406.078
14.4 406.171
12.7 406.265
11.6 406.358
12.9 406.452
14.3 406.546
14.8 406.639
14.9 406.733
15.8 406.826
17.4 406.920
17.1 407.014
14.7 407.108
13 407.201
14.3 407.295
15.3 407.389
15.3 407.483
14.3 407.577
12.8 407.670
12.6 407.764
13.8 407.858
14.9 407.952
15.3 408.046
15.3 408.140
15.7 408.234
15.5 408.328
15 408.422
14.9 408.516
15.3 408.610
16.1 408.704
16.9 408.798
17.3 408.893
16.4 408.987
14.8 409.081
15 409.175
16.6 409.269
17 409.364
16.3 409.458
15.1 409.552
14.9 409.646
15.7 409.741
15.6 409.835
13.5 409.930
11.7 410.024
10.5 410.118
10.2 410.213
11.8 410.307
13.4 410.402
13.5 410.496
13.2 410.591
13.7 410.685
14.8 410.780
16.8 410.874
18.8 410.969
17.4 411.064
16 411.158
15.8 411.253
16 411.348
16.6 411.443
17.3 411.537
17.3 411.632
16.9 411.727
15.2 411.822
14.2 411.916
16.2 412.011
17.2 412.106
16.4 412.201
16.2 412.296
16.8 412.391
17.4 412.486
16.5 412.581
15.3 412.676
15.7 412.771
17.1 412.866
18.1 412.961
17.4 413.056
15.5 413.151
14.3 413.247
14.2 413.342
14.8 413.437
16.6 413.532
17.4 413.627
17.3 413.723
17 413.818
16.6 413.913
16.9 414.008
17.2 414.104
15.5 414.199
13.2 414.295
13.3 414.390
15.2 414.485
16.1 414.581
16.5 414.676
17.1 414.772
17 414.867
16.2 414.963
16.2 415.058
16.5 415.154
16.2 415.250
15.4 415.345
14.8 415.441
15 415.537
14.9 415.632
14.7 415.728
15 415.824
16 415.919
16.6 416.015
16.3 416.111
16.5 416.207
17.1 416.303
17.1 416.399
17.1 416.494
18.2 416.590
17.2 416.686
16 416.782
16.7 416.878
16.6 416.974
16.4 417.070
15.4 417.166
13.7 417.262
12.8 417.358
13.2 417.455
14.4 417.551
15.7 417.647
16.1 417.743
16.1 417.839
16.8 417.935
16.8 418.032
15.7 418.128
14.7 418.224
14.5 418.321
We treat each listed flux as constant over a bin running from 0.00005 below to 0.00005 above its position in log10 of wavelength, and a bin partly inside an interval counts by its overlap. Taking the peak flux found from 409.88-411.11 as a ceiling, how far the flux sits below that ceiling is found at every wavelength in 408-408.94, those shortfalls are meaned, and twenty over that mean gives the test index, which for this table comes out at 6.5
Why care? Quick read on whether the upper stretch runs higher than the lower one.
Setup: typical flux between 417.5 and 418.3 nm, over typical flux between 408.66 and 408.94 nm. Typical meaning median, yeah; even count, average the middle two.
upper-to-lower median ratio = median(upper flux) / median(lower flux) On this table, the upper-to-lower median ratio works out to 0.94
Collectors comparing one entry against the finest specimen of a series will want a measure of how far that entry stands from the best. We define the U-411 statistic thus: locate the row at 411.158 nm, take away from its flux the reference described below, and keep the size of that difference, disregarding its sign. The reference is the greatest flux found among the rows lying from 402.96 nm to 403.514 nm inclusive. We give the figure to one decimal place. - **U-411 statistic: 0.7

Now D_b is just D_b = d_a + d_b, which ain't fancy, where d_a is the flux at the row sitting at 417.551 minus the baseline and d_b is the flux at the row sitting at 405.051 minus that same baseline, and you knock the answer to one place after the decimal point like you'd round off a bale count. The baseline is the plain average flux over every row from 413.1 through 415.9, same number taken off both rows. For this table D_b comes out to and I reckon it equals 0.6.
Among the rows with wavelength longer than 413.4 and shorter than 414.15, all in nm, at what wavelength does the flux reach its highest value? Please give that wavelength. 413.627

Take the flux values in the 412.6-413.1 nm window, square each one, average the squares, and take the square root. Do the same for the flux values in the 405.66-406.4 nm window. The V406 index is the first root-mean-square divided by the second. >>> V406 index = 1.17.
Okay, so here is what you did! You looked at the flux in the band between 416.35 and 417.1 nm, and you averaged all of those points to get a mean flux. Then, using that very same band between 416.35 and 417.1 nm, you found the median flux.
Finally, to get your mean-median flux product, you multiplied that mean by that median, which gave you 286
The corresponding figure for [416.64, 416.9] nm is 278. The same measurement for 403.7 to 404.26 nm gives 291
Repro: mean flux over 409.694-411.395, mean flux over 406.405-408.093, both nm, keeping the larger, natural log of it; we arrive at 2.68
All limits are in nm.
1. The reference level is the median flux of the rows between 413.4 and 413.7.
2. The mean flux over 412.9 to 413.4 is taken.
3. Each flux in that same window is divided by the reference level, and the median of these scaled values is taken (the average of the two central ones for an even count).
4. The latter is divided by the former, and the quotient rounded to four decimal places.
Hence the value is 0.0587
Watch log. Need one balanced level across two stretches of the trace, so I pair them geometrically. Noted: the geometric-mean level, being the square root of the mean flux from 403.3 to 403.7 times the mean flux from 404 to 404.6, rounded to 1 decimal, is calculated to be 15.5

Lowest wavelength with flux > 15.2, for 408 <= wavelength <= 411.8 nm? 408.046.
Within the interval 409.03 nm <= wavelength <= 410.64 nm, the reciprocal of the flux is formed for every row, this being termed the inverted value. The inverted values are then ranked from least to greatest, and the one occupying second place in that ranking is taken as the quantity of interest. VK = 0.0602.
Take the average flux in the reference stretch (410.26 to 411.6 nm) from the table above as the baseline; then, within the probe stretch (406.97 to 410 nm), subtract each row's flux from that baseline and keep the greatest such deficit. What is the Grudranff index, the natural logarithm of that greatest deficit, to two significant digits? 1.0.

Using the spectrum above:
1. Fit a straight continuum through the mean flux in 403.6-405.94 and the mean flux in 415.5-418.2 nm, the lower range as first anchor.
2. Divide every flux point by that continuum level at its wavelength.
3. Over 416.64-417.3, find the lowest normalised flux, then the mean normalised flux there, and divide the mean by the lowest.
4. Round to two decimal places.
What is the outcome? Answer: 1.17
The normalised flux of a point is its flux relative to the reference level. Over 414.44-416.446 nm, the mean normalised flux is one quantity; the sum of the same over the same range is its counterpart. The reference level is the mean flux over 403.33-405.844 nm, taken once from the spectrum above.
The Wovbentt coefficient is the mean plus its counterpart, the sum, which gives 22.2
